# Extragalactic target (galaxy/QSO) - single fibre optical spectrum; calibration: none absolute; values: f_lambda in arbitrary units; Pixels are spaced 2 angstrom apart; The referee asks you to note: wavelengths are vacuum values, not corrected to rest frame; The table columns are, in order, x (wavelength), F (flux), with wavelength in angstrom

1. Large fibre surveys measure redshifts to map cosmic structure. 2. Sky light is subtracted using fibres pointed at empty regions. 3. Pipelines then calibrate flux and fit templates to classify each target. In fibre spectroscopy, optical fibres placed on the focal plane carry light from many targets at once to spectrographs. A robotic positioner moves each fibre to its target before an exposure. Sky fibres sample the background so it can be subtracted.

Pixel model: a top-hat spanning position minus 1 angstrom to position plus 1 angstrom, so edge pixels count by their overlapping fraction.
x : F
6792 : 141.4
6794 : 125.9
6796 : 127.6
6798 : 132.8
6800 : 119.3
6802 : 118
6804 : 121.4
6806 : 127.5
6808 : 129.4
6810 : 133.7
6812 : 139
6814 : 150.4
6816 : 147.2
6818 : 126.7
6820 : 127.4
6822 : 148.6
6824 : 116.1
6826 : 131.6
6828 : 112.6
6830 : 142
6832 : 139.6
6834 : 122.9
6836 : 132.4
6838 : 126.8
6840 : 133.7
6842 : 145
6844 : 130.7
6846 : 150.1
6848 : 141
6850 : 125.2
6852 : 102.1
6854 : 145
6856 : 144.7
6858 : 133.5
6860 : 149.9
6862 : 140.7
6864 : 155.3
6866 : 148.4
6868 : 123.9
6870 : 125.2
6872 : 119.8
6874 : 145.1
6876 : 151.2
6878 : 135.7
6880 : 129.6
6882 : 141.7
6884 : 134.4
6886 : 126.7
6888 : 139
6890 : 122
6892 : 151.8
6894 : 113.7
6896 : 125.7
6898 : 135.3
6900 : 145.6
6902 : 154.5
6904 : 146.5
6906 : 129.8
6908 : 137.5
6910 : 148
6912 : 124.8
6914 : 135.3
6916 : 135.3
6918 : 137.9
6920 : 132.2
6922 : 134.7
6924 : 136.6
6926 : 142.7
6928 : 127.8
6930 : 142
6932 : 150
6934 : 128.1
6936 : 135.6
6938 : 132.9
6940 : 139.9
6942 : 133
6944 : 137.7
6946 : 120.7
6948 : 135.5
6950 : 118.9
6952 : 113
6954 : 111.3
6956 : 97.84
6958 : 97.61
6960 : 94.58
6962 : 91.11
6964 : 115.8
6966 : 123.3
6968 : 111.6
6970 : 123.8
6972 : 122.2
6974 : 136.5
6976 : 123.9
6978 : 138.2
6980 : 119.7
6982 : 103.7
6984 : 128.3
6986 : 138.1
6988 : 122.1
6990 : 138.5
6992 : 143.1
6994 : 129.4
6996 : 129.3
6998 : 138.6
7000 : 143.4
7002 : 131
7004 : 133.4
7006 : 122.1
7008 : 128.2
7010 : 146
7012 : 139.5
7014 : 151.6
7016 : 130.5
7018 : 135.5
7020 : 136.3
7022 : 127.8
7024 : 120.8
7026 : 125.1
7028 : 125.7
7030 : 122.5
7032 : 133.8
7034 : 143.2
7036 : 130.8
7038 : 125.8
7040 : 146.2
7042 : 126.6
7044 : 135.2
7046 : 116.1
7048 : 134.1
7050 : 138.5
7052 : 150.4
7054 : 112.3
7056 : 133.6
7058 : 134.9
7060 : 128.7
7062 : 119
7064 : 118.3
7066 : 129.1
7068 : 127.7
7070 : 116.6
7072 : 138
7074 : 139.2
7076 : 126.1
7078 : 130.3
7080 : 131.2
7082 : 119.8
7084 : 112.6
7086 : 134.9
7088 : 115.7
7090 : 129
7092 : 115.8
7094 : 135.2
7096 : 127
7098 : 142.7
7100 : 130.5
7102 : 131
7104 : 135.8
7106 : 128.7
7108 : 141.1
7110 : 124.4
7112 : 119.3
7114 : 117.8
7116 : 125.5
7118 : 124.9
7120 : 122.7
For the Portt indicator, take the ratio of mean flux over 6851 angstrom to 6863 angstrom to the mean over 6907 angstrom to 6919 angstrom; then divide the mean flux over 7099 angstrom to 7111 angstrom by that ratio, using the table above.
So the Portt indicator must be 132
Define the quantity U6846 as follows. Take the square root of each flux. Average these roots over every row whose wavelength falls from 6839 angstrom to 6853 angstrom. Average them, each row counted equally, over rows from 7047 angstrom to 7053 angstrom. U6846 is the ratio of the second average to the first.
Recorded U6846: 1.03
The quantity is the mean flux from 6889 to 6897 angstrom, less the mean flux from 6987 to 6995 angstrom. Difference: -5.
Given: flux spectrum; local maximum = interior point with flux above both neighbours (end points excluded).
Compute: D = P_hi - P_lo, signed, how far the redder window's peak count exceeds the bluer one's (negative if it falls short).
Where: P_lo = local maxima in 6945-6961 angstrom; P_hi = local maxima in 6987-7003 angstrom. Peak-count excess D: 1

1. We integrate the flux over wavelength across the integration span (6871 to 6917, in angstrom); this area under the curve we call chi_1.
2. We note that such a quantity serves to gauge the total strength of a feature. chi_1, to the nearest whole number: 6258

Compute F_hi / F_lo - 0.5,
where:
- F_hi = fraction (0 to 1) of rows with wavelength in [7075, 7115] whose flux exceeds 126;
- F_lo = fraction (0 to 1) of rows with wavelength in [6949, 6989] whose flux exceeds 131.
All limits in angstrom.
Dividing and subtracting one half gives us 3.83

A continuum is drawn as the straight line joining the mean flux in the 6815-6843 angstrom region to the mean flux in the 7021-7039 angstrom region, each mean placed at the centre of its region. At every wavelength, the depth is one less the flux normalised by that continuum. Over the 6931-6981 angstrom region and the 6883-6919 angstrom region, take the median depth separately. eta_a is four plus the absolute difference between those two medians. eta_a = 4.08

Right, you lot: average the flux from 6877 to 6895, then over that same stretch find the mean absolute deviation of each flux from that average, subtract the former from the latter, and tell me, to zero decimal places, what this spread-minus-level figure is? -124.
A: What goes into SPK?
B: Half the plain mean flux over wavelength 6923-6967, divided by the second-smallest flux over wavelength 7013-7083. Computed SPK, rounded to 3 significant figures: 0.534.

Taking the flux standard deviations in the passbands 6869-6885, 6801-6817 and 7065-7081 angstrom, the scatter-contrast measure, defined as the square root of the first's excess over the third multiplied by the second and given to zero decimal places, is 6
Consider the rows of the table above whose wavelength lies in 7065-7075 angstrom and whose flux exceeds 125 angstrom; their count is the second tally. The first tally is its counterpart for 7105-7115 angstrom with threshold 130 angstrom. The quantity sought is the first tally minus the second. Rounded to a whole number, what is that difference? -3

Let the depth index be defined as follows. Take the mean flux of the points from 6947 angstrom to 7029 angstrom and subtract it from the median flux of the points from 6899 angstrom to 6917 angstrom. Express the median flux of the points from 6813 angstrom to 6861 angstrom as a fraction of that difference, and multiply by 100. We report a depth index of 1107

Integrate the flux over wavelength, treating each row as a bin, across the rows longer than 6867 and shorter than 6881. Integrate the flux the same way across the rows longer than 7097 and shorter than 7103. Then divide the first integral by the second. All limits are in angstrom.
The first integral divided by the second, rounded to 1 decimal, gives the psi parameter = 2.3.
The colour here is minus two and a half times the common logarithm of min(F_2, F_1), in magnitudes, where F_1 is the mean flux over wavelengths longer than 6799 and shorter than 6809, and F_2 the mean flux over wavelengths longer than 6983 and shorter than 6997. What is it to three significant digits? -5.23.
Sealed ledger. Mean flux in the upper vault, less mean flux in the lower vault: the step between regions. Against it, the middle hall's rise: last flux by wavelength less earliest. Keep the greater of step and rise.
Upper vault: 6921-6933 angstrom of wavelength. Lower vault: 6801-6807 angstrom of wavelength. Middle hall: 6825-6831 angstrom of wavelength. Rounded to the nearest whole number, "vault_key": 17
